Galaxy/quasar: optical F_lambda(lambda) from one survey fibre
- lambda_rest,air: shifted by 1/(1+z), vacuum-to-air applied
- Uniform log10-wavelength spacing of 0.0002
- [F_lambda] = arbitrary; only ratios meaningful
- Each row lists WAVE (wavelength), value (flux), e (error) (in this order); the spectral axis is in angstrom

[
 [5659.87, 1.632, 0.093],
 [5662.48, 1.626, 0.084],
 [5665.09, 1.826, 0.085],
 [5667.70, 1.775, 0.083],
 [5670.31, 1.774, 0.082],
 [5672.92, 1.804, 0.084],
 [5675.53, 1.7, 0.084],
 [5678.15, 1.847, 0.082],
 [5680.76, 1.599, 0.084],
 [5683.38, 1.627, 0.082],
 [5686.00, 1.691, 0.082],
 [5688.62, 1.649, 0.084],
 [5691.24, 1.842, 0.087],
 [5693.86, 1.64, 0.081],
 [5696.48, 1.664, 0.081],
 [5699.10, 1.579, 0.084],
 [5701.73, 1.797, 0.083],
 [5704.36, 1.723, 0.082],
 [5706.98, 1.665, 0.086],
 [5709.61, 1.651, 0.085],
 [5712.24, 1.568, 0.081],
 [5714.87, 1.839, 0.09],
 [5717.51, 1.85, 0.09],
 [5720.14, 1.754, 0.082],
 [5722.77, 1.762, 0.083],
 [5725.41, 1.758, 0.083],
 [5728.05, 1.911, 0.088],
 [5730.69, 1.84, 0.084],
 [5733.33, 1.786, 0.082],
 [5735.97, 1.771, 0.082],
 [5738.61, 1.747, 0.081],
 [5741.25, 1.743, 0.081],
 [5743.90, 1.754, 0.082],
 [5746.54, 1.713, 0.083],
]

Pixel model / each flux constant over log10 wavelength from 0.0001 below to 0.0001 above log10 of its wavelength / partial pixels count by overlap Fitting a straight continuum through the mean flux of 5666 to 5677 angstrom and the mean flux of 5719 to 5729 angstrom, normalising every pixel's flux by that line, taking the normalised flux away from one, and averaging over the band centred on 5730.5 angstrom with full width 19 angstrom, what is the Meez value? 0.00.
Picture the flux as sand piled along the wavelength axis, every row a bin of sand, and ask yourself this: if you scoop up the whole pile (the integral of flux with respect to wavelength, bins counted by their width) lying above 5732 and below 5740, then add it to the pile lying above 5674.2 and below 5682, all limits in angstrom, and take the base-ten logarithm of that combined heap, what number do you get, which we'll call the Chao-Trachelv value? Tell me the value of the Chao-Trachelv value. 1.44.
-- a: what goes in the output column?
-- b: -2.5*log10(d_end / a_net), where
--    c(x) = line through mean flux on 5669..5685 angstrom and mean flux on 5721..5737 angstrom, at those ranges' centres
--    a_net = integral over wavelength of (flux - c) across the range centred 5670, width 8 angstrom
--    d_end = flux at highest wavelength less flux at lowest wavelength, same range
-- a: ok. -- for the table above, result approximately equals 3.2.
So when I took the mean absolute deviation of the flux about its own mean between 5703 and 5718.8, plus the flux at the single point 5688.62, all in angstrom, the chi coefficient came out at 1.74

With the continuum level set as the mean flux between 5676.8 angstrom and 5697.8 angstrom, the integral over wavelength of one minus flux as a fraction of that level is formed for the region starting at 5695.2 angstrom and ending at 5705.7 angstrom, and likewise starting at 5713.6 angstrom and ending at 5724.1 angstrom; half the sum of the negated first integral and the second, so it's -0.34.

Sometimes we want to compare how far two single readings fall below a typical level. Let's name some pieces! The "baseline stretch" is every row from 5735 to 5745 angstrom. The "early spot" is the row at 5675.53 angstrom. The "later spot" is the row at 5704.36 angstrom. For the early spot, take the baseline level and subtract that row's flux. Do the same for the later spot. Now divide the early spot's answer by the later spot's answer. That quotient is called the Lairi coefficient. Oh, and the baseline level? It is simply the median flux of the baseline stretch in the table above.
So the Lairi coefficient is 2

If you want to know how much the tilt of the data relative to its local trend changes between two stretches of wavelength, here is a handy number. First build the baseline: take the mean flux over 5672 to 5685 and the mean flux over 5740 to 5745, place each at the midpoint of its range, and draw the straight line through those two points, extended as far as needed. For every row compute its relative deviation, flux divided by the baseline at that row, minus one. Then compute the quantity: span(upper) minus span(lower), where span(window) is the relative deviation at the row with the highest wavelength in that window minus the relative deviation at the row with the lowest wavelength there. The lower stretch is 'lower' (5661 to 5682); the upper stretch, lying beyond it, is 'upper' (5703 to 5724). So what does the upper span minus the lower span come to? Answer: 0.038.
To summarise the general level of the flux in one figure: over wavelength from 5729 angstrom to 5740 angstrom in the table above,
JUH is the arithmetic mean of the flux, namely 1.79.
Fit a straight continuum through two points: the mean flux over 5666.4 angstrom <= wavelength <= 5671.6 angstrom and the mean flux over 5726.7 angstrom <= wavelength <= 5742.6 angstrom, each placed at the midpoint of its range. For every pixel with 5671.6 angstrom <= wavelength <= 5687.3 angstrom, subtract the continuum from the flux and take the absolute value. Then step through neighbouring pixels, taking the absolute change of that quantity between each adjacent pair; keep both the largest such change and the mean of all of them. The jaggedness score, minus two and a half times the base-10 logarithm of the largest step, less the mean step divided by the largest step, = 1.92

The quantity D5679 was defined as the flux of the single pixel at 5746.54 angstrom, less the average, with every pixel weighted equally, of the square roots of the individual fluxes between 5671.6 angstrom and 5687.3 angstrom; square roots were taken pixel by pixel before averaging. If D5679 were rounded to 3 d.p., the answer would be 0.405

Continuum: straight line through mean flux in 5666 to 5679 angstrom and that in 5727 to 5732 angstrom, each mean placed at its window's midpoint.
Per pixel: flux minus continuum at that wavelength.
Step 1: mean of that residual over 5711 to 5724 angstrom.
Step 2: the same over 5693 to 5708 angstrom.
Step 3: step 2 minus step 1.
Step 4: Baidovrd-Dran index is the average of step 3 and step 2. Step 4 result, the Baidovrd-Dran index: -0.10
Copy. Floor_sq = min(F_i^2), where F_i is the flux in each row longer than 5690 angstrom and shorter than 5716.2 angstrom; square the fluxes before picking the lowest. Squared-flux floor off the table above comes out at 2.46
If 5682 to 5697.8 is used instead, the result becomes 2.65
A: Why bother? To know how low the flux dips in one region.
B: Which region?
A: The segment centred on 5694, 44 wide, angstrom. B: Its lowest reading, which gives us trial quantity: 1.568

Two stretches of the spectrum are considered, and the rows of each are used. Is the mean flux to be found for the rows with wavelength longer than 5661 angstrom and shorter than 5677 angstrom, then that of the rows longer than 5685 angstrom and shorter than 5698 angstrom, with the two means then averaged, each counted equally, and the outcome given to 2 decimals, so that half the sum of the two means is 1.72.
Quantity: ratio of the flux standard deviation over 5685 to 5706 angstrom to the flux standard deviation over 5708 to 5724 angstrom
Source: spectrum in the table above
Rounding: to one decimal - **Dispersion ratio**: 0.8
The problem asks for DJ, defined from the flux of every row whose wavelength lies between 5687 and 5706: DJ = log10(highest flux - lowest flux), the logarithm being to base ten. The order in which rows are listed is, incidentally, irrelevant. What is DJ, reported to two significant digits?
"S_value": -0.58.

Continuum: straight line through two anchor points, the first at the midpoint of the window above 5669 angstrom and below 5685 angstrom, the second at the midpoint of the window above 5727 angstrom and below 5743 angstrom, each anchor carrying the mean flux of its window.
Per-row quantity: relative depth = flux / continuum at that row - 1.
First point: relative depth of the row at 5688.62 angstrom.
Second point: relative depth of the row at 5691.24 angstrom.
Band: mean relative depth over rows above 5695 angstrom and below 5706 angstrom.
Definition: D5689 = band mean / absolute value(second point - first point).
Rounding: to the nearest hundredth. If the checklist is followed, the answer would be -0.34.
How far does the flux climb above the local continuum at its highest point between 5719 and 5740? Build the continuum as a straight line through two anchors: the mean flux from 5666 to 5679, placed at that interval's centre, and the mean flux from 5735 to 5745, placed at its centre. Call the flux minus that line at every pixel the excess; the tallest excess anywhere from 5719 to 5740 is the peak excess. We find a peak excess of 0.15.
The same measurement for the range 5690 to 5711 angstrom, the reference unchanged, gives 0.07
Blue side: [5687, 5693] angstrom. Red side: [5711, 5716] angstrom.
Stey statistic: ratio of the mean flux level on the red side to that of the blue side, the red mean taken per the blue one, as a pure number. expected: 0.98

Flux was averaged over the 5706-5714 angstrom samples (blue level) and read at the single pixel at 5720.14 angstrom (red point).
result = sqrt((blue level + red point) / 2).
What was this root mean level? 1.30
